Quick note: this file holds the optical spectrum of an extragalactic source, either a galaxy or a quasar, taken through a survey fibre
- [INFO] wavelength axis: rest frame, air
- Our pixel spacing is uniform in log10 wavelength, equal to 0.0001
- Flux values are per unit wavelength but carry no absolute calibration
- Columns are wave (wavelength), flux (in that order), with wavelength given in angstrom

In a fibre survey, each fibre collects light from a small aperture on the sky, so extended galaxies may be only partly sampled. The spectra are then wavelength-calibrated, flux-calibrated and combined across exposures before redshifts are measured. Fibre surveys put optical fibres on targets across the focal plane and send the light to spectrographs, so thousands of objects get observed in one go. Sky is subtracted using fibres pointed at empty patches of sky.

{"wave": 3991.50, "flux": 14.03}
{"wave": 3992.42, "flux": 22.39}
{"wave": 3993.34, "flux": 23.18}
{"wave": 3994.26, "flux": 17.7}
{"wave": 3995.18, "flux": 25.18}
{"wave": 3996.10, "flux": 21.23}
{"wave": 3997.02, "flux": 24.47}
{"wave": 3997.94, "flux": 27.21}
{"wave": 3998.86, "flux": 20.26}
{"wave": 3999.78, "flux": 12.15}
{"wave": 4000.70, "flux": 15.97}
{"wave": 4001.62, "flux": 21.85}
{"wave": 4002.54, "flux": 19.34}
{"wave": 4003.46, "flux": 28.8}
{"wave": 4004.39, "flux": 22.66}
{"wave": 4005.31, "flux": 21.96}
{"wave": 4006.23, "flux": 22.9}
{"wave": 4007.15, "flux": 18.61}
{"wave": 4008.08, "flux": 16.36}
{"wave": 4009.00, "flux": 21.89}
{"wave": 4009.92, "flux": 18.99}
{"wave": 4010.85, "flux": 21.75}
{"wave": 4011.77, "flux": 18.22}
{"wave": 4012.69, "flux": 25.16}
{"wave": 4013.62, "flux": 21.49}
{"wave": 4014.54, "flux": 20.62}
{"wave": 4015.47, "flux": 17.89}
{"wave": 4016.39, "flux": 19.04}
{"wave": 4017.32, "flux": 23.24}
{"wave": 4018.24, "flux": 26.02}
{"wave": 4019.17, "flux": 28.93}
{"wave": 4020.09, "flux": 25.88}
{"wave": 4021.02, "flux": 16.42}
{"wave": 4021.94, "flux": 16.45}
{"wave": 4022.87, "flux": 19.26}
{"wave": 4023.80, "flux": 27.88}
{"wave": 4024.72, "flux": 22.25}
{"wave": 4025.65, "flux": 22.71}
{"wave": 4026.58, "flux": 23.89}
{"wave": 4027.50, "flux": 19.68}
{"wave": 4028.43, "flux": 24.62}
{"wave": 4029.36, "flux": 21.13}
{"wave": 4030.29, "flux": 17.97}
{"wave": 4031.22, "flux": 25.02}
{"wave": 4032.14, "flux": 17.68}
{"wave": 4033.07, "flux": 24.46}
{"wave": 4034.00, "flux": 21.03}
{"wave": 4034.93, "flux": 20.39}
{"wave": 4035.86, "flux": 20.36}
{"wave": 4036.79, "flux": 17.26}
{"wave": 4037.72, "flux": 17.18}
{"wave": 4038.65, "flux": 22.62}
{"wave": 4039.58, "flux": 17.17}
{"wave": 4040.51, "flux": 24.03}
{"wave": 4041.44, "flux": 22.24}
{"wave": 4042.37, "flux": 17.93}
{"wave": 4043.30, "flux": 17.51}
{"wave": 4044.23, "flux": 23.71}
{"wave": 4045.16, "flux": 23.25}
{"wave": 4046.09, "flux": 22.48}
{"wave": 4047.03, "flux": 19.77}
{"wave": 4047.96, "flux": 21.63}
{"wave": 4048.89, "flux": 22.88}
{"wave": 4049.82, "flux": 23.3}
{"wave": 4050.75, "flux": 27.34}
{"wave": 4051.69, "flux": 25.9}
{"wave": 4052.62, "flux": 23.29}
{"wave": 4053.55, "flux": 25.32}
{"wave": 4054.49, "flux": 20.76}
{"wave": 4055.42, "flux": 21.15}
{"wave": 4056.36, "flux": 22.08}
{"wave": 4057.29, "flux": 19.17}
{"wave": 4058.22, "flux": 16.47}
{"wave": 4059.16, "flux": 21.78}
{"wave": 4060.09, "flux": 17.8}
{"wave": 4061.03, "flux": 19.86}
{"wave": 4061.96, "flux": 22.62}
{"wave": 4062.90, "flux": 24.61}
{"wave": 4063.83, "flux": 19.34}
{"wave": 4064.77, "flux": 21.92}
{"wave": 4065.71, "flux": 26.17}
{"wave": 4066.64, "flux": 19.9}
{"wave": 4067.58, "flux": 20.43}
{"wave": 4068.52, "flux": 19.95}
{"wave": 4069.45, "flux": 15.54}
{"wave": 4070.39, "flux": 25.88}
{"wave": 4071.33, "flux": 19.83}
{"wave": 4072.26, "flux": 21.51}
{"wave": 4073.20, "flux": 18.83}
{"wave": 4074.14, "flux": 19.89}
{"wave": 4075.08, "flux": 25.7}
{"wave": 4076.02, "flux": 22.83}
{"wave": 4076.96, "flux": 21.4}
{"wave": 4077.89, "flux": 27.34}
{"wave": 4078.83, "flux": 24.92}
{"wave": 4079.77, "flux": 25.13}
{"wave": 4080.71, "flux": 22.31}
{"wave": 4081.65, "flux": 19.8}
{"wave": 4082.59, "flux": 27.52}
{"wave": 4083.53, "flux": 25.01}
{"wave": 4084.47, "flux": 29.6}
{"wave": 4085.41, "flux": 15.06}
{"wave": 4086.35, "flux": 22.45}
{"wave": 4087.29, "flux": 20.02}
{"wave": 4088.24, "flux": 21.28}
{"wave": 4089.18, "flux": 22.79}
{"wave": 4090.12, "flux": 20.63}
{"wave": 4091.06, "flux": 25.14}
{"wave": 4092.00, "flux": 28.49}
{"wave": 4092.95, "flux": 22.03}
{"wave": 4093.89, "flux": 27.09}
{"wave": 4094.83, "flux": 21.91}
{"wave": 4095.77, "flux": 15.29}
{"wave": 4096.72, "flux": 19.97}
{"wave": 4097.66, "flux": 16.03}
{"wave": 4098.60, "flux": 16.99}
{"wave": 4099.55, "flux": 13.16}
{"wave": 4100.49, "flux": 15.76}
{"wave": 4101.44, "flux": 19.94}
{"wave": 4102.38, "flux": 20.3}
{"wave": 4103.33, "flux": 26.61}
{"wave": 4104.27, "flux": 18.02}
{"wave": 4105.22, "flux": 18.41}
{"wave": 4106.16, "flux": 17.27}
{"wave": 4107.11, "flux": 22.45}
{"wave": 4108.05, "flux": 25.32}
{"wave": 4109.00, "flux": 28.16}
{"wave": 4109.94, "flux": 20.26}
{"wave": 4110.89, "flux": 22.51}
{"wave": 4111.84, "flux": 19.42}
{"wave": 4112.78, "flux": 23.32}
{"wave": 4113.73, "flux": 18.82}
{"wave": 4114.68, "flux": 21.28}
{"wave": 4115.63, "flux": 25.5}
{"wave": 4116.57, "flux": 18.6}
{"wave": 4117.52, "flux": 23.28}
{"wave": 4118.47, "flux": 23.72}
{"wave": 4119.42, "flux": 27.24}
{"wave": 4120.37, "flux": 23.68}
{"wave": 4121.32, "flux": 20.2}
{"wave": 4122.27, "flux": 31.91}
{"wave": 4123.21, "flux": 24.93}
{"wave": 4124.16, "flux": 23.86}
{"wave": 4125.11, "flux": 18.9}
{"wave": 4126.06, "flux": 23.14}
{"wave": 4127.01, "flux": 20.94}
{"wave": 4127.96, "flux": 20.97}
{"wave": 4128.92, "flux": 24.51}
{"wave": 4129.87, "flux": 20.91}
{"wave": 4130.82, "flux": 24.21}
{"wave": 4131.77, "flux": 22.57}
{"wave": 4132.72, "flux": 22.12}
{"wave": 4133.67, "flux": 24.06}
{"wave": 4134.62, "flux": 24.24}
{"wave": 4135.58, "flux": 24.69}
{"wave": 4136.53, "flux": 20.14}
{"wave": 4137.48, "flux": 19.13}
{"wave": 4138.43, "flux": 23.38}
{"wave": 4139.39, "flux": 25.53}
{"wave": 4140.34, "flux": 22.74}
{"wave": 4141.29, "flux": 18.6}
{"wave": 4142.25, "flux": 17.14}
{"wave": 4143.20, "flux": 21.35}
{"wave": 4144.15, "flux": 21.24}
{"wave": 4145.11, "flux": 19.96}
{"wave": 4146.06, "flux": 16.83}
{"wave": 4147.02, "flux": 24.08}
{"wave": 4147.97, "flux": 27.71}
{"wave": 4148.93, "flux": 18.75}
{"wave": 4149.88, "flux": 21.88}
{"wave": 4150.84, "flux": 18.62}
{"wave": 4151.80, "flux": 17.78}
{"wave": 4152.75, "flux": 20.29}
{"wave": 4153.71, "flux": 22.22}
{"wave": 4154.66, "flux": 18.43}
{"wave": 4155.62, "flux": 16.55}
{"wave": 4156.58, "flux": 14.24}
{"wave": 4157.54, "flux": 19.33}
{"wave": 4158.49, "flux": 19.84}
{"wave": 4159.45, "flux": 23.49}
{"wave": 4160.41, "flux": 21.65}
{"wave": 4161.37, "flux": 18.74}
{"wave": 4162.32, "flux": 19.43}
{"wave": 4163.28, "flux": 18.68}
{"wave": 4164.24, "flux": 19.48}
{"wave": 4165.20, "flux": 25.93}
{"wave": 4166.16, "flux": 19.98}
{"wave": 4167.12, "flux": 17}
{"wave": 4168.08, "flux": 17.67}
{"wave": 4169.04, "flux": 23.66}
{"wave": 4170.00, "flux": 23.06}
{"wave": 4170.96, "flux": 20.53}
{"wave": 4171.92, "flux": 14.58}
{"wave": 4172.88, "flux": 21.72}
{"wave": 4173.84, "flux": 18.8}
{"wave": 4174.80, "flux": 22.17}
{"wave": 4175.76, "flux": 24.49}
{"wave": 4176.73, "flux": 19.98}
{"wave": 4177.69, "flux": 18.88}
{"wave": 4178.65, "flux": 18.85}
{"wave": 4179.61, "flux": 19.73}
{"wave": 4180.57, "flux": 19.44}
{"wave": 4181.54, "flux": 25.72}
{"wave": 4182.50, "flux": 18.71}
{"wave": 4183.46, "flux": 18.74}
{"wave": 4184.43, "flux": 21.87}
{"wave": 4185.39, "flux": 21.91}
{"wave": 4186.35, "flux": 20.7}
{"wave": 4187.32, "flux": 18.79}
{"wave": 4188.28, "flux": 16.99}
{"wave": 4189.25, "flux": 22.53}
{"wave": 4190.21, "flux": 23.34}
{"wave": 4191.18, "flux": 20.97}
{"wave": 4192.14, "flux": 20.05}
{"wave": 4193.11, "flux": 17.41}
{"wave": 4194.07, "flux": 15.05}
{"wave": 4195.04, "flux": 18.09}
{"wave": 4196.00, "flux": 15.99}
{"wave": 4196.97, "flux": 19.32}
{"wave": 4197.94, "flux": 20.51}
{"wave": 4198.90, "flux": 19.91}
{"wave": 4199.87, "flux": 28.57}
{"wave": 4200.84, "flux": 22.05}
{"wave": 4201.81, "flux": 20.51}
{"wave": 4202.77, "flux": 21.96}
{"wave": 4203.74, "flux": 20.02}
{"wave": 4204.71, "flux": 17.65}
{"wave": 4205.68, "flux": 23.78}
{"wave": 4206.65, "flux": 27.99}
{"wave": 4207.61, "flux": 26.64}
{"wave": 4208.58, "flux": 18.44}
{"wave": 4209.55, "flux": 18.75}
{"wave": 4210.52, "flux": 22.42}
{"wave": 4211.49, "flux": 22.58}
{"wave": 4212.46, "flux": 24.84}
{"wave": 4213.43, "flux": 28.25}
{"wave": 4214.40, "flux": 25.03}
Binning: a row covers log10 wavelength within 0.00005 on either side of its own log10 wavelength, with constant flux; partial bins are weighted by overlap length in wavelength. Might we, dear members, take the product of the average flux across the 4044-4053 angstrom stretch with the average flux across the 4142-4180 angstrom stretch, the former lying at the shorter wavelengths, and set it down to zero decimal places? 470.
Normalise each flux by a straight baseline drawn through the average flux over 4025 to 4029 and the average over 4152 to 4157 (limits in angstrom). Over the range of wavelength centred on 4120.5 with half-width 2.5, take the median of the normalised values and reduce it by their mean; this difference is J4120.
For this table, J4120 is -0.09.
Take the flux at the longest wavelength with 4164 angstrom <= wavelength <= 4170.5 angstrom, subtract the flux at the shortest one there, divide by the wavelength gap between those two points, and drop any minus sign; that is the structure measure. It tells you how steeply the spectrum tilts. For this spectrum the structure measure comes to 0.62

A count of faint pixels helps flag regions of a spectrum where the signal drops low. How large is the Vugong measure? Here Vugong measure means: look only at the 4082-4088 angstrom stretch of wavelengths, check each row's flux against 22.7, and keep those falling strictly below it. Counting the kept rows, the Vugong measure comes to 3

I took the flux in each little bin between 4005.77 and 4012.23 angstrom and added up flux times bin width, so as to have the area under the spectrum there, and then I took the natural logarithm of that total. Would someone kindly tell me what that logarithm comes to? 4.85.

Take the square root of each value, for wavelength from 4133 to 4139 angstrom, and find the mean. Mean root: 4.75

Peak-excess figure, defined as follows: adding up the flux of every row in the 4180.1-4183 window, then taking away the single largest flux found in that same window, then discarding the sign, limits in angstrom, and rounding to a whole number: 38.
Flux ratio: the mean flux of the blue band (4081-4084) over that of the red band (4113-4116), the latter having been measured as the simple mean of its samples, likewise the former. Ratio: 1.10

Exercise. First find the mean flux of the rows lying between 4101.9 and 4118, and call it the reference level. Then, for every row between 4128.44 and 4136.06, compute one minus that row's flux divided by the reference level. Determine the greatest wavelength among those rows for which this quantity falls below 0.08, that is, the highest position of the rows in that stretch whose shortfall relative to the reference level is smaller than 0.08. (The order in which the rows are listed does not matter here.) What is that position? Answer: 4135.58 angstrom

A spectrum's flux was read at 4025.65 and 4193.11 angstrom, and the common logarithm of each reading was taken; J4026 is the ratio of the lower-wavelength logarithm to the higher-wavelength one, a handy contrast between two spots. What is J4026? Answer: 1.09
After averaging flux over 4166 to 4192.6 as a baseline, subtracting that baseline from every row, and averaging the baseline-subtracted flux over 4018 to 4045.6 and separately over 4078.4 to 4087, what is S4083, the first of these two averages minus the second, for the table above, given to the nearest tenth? -2.0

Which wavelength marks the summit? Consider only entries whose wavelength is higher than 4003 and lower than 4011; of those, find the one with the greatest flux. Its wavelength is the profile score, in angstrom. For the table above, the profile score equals 4003.46 angstrom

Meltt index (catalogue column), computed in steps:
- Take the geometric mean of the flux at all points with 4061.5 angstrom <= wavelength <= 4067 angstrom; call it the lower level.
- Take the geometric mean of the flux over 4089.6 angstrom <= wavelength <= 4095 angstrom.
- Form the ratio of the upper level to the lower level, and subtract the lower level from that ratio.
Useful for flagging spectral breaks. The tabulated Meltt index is -21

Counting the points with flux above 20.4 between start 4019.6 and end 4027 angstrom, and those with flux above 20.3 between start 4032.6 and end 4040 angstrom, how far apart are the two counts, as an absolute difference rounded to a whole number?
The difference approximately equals 0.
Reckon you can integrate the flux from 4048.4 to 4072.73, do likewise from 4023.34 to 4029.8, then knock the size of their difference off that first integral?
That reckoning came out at 150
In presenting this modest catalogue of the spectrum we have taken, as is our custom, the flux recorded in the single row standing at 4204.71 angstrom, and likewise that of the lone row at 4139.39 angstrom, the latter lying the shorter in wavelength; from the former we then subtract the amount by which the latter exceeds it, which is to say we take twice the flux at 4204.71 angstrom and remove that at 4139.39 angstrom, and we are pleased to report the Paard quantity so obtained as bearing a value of 10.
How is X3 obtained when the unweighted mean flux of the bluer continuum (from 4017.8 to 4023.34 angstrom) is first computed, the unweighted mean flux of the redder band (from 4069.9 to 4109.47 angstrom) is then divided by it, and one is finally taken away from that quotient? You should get -0.01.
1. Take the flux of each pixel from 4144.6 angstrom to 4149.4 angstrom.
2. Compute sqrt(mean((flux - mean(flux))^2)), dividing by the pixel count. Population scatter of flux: 3.9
